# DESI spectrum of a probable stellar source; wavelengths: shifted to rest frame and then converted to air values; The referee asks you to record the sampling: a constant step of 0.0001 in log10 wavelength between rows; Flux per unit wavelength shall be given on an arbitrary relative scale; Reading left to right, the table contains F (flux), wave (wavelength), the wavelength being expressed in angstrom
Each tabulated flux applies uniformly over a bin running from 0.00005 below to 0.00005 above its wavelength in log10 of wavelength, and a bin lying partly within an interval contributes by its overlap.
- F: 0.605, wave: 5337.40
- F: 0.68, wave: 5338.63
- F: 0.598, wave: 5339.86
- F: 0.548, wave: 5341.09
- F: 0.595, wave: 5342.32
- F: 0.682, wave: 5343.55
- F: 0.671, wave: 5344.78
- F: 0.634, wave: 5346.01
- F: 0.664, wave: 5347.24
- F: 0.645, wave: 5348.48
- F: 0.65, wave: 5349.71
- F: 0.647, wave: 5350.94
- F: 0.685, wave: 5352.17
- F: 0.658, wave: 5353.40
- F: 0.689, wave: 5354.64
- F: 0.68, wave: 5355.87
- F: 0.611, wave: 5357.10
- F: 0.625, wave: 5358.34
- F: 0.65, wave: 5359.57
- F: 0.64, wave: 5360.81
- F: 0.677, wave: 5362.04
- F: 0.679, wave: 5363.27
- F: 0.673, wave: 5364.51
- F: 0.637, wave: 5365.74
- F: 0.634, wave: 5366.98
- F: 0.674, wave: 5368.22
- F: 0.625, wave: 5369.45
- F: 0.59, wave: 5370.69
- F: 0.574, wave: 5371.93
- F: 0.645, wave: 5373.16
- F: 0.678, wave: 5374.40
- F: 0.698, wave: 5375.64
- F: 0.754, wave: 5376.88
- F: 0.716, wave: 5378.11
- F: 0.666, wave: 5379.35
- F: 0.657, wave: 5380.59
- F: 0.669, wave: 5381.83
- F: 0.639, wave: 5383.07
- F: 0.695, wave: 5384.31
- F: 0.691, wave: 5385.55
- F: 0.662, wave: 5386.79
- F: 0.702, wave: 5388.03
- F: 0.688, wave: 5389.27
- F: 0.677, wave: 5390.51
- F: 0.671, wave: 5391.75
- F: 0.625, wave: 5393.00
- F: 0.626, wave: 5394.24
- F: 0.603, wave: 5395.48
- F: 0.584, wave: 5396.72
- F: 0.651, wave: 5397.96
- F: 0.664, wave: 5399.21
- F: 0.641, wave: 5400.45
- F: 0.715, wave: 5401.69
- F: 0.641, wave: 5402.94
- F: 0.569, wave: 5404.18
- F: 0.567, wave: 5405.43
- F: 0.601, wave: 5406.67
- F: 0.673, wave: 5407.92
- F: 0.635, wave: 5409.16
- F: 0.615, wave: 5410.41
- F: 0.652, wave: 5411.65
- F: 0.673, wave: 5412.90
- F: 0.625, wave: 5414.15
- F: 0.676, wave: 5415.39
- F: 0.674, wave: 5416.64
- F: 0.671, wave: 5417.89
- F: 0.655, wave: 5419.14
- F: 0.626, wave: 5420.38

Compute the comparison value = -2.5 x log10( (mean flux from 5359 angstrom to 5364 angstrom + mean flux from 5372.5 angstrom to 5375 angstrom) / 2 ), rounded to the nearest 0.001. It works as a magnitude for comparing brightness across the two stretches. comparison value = 0.449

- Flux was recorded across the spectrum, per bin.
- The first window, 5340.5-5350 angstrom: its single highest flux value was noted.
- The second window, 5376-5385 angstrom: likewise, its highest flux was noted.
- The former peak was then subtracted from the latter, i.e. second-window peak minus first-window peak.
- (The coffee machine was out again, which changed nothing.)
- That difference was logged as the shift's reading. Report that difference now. 0.07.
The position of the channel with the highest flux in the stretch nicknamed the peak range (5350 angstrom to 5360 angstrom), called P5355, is 5354.64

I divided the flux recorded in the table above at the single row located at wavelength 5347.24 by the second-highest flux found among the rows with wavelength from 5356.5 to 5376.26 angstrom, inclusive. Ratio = 0.98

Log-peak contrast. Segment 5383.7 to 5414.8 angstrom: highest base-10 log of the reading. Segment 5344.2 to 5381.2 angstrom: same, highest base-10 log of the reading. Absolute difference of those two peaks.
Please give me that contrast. 0.0231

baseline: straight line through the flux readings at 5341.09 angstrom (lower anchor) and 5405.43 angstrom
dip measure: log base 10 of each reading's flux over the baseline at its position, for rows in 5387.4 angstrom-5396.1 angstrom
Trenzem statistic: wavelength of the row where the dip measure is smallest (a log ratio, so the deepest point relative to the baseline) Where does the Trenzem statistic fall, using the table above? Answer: 5395.48 angstrom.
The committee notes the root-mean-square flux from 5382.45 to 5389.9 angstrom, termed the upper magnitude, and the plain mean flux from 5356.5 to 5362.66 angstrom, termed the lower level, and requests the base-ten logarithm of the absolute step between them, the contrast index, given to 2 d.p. -1.41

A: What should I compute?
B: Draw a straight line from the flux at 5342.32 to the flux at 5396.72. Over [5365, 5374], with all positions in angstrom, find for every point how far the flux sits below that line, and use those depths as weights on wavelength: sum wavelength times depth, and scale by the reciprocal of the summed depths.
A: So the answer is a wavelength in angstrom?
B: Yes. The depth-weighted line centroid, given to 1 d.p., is 5368.6 angstrom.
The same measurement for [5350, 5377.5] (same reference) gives 5364.3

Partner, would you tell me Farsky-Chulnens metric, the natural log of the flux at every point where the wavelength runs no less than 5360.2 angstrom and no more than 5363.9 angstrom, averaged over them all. -0.408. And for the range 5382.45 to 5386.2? -0.394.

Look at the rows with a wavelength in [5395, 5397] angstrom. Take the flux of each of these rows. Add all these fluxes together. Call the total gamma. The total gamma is 1.19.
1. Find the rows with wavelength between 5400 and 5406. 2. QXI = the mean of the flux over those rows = 0.63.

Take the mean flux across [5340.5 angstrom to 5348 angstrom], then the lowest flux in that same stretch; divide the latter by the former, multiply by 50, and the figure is 43.3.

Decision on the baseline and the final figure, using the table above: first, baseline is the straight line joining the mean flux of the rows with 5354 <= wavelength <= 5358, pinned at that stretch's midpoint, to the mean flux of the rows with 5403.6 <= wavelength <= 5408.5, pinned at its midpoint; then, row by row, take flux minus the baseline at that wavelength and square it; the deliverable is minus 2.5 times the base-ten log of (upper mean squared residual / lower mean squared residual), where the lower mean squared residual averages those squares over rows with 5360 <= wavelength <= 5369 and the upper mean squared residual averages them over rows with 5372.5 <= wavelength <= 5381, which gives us -2.3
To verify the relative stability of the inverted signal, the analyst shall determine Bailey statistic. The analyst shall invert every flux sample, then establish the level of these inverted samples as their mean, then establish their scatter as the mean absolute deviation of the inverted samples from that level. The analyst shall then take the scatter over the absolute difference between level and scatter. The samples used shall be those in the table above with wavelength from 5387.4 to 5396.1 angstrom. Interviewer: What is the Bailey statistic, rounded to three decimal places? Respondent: 0.053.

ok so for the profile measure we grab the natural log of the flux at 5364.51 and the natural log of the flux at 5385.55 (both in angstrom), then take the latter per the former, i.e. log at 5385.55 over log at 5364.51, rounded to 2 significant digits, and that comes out 0.93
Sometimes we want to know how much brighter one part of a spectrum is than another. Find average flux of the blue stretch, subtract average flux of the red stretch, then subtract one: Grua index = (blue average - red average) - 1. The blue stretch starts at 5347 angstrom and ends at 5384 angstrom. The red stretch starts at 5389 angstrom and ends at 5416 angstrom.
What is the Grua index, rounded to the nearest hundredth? -0.98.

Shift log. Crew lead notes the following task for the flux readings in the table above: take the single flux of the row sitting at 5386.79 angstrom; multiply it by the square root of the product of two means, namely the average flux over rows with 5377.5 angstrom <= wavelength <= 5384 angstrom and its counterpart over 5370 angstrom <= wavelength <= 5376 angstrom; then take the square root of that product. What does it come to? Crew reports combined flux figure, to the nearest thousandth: 0.657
